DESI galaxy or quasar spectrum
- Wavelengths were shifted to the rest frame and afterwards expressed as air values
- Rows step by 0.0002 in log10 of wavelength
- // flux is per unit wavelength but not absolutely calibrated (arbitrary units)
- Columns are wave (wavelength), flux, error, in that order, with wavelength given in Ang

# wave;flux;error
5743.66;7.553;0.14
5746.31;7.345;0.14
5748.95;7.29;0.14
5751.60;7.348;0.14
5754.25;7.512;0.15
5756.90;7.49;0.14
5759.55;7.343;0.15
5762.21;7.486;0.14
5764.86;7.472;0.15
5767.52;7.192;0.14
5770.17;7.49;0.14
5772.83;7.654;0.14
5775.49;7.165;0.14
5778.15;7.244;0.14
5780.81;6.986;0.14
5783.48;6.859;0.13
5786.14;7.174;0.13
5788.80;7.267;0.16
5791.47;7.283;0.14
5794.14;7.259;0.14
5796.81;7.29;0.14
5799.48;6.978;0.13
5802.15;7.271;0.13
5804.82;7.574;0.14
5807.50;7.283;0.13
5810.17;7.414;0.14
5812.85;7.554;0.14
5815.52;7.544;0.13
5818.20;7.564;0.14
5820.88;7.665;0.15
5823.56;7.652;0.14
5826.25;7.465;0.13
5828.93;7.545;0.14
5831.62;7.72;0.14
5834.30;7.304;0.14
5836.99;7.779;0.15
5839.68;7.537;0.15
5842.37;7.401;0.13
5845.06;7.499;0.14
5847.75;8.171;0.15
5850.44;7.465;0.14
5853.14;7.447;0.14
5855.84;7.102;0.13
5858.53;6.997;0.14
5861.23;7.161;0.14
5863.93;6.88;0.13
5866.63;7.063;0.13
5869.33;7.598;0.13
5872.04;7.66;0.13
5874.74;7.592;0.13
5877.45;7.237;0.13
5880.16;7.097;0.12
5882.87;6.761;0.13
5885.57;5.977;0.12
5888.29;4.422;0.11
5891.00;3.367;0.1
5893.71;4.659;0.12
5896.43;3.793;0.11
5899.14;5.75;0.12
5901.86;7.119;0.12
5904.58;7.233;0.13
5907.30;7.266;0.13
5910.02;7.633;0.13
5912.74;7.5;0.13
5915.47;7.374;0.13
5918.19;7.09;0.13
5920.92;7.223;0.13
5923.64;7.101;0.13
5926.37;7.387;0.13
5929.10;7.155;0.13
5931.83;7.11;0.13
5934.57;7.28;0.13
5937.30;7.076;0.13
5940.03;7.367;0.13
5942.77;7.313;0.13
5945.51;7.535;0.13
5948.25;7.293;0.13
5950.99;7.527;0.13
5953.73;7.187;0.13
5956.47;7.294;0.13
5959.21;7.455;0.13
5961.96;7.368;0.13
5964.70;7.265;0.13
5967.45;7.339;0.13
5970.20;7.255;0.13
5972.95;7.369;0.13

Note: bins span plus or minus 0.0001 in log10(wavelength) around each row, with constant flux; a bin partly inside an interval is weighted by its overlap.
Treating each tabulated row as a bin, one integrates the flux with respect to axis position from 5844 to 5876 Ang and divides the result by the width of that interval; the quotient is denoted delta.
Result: 7.39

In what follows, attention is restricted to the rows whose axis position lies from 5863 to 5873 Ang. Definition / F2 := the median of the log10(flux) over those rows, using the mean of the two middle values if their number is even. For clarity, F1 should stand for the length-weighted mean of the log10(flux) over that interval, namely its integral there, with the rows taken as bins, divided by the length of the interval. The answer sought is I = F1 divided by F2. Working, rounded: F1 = 0.863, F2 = 0.865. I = 0.998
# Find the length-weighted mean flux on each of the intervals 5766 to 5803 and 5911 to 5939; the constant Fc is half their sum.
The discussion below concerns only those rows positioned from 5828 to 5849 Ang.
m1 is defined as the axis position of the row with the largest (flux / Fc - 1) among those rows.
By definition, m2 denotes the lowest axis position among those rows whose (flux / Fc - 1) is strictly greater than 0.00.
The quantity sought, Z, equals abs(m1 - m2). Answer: 18.8 Ang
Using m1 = 5847.75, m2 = 5828.93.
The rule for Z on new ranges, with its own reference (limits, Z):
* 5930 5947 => 10.9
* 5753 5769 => 0.0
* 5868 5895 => 2.7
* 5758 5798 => 13.3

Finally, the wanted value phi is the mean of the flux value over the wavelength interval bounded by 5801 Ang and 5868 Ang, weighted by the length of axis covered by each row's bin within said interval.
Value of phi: 7.4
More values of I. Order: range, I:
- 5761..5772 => 0.996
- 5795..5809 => 1.000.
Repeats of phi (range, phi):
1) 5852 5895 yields 6.6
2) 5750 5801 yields 7.3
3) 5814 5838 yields 7.6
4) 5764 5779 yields 7.4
